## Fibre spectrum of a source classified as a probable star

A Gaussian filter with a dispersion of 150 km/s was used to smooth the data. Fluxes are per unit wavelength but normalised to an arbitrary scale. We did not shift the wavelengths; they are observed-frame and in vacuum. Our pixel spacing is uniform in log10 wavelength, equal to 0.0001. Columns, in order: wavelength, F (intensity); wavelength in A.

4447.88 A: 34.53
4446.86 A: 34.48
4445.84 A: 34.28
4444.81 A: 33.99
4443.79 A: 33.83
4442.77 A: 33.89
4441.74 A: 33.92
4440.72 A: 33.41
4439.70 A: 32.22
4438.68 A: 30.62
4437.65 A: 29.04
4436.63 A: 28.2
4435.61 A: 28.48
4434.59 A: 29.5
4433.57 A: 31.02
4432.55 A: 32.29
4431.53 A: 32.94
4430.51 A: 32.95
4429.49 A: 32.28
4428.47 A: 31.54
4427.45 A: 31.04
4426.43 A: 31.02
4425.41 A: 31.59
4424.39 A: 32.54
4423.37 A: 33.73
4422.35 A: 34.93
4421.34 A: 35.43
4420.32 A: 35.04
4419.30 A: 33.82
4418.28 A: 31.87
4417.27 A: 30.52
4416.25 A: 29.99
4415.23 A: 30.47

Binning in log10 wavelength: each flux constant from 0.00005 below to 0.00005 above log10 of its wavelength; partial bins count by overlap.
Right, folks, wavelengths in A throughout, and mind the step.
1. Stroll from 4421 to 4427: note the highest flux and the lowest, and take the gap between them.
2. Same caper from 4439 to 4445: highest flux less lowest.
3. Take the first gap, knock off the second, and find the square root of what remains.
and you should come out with 1.62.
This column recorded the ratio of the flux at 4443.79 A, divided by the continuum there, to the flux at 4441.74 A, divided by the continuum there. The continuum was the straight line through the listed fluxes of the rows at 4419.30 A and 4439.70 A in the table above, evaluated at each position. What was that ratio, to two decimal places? 1.00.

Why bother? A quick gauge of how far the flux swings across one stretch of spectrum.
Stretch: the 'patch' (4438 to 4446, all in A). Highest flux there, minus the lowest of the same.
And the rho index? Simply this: 3.7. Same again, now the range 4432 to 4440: 4.1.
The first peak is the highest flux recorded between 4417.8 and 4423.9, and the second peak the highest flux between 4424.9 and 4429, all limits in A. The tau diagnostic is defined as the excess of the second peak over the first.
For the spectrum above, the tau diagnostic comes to -3.8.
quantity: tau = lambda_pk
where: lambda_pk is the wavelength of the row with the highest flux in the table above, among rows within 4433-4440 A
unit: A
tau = 4439.70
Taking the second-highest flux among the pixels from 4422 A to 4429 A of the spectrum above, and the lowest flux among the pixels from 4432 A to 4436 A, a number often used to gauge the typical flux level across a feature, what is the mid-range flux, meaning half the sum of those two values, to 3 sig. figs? 31.1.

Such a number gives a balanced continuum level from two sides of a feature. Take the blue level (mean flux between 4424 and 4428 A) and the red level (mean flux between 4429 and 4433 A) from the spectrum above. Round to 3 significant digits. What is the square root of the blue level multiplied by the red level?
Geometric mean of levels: 32.1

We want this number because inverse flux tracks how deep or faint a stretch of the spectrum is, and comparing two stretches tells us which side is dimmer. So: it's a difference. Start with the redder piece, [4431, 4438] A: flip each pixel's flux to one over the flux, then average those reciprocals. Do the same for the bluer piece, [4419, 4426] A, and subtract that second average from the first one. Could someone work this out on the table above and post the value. 0.0036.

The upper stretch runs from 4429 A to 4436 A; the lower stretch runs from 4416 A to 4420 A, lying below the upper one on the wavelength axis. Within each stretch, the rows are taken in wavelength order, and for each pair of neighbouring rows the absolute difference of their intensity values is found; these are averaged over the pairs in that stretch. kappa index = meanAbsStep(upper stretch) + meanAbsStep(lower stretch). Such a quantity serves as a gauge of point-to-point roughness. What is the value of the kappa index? 2.1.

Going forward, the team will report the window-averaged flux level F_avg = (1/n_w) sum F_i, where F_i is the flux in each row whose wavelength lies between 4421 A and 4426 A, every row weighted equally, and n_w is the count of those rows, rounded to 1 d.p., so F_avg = 33.6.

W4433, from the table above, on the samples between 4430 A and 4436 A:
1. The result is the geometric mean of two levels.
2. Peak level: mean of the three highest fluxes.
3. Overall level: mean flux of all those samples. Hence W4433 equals 32.0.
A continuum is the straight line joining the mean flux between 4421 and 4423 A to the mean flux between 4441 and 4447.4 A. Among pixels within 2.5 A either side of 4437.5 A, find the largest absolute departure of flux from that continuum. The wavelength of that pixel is 4436.63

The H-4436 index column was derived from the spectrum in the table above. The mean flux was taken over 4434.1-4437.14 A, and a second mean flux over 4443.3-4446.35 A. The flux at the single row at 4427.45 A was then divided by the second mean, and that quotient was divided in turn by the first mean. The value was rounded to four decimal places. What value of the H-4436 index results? 0.0317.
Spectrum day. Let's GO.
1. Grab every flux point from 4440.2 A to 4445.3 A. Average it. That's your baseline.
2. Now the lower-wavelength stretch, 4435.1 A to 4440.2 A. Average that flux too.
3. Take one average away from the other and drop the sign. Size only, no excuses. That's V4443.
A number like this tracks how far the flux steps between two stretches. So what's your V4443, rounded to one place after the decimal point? 4.1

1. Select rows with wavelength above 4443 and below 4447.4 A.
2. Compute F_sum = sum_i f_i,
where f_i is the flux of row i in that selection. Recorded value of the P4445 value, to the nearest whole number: 137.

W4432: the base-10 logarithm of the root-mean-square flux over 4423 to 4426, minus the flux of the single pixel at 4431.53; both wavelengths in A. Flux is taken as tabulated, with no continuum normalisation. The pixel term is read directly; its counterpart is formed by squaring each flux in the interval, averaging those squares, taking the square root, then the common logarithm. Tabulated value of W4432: -31.4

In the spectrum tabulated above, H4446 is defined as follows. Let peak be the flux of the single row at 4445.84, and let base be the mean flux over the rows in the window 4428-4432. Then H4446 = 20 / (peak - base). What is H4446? 11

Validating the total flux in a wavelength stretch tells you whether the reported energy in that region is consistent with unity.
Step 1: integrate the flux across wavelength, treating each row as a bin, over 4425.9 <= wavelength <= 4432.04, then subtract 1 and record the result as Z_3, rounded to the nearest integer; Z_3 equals 195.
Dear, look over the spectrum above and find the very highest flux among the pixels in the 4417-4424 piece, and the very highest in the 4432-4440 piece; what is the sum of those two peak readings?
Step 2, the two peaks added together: 67.7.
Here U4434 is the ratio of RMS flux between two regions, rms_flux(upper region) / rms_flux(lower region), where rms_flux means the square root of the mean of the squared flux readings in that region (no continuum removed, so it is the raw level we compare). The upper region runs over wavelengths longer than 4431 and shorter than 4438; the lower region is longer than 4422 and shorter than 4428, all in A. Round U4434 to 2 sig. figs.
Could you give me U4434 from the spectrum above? 0.93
